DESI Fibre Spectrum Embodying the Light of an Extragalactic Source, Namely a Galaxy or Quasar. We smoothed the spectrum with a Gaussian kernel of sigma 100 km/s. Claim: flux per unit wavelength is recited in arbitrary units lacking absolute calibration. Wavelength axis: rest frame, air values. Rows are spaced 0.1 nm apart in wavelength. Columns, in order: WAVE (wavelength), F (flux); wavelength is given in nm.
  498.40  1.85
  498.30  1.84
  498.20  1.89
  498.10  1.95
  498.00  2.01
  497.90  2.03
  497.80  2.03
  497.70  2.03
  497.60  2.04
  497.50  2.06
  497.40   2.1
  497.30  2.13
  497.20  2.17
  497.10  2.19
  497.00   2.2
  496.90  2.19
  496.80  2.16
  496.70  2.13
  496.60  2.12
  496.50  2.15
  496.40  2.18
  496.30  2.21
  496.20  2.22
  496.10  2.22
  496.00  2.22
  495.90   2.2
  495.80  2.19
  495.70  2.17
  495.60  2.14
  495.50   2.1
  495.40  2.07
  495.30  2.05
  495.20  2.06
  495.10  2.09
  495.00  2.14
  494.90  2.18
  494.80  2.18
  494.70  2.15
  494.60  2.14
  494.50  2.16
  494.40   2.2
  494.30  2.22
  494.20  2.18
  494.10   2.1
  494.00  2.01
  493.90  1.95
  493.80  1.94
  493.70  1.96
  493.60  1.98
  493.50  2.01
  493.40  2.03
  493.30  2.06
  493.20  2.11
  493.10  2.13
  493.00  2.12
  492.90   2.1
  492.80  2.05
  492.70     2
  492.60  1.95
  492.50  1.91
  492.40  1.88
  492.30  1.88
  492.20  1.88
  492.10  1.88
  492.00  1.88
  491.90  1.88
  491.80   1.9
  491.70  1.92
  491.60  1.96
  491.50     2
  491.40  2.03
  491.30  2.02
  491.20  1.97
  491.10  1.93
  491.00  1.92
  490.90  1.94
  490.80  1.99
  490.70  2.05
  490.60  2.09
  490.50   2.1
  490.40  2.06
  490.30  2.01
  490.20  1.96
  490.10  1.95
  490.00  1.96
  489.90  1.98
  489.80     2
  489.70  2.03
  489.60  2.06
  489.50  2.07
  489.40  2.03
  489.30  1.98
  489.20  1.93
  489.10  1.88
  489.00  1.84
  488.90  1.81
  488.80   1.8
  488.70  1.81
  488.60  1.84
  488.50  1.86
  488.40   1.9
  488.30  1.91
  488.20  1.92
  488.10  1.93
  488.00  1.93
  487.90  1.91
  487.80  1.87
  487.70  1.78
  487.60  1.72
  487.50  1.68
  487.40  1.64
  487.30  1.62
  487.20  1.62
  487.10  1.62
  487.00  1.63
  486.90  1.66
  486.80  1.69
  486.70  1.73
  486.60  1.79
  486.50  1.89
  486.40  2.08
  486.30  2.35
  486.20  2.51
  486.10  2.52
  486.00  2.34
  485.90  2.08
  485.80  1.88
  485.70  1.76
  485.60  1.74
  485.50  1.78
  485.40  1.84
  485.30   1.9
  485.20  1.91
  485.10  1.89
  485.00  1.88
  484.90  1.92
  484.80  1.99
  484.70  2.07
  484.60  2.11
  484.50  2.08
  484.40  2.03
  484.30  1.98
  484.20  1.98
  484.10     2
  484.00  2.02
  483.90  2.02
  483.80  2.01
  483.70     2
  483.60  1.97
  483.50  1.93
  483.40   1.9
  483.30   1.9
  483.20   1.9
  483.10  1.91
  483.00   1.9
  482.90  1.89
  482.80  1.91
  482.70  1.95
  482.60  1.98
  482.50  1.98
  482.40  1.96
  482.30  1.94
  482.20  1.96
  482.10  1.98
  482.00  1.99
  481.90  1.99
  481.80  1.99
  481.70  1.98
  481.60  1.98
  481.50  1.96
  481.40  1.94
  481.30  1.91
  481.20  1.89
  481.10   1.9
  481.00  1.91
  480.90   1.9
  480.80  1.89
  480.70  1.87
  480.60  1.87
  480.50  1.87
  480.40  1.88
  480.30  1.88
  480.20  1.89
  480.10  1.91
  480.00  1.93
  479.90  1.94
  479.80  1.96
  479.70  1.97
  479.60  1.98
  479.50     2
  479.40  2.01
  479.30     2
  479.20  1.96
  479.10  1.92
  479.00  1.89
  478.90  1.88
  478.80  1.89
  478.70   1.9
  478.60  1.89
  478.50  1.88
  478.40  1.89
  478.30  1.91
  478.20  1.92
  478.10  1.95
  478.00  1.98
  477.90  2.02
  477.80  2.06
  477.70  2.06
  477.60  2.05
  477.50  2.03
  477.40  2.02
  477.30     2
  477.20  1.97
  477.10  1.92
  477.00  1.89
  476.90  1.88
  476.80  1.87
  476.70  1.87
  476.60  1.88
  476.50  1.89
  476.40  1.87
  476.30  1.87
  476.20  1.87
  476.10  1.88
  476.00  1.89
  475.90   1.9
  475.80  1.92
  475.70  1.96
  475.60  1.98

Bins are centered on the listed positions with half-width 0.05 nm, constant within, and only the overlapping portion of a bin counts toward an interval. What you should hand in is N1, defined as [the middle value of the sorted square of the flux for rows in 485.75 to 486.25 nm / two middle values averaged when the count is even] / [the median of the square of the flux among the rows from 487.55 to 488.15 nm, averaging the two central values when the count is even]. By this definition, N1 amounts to 1.5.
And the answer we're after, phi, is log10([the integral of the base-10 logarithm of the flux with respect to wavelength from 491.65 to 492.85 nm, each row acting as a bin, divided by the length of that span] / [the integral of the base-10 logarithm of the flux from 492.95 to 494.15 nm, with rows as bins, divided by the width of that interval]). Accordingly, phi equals -0.04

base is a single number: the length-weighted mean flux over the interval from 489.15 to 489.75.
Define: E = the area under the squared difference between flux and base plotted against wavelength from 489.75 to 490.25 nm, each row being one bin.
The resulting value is 0.0012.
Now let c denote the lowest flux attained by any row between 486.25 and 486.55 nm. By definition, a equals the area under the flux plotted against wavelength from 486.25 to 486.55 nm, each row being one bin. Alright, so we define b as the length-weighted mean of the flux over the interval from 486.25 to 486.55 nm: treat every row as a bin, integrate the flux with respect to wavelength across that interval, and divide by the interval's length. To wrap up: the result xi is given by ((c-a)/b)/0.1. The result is 5.97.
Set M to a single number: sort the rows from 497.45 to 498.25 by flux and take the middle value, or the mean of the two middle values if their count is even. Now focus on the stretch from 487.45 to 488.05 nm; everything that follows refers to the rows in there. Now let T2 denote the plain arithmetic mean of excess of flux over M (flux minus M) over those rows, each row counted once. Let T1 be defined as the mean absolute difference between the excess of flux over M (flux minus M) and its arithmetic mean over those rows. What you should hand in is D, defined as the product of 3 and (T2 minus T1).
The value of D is -0.91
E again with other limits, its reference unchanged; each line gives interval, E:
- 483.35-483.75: 0.0024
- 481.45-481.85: 0.0007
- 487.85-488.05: 0.0019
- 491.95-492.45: 0.0093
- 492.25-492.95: 0.0062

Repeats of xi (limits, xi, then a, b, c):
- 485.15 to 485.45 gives 6.77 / 0.565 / 1.88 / 1.84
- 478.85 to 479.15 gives 6.91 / 0.569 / 1.90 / 1.88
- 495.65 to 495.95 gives 6.92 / 0.656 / 2.19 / 2.17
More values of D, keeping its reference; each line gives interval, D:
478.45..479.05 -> -0.44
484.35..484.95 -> -0.15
